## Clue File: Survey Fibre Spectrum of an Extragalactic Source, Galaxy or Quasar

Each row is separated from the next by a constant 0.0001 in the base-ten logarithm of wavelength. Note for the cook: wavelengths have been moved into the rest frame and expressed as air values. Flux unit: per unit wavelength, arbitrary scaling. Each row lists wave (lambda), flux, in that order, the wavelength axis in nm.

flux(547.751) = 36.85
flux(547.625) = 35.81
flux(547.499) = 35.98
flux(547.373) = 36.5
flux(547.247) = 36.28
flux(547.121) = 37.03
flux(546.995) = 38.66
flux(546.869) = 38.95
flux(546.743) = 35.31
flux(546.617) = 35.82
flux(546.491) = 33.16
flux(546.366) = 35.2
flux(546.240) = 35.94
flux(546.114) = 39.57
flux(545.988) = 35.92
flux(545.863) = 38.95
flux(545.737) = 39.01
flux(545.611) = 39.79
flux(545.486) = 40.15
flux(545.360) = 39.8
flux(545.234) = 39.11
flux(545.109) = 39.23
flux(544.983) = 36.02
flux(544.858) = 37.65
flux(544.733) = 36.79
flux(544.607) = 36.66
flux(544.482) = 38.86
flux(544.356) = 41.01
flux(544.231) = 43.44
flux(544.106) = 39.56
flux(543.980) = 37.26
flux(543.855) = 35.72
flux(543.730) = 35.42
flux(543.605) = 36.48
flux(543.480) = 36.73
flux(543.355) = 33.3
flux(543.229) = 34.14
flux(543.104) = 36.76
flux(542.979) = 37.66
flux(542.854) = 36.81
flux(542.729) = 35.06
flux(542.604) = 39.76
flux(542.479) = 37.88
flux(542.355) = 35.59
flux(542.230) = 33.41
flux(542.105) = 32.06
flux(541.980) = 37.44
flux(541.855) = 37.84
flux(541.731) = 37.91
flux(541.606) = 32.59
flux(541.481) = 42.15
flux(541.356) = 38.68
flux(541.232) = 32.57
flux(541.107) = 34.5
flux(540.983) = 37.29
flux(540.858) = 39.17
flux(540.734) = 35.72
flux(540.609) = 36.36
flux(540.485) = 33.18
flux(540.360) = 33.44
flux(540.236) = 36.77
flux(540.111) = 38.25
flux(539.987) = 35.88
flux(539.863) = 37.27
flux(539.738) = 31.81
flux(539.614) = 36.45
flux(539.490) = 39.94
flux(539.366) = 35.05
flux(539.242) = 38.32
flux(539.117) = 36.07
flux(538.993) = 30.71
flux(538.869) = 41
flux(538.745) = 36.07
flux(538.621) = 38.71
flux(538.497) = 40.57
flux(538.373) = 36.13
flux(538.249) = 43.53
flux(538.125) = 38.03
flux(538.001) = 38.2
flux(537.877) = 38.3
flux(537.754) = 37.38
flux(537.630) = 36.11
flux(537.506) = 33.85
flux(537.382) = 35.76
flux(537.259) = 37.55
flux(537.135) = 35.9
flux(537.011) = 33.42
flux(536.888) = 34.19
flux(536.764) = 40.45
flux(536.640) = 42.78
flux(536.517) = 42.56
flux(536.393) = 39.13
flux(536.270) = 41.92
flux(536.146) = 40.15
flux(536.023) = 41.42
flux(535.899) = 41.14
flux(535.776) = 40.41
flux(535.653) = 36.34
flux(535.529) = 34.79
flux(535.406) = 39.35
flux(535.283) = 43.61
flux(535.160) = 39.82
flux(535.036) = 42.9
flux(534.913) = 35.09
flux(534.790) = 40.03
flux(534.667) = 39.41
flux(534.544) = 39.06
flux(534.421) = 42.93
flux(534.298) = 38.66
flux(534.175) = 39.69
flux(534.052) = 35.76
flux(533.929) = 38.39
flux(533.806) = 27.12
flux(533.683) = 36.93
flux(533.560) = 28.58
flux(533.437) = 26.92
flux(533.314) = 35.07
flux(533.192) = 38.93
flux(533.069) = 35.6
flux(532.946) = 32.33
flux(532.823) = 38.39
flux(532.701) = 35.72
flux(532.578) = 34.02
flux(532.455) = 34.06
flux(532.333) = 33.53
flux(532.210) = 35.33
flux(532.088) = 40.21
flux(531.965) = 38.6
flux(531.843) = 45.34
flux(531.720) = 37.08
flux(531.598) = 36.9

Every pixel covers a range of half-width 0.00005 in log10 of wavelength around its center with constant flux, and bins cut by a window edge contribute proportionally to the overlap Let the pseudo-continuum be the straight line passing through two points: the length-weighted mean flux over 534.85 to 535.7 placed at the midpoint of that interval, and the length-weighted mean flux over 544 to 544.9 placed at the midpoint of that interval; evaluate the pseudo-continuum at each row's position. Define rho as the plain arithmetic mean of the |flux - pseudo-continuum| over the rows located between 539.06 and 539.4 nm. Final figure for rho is 2.5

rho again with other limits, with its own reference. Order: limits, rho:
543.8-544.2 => 1.9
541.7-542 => 1.3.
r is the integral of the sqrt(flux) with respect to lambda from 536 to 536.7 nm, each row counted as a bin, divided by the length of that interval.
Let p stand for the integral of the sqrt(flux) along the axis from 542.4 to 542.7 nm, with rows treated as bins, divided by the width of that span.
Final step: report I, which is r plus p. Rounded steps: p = 6.20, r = 6.43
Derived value 12.6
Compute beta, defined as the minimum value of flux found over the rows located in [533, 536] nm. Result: 26.92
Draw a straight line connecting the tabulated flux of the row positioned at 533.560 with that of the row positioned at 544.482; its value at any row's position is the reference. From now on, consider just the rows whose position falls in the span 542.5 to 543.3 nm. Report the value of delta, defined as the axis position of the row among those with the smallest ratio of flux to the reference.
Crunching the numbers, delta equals 543.229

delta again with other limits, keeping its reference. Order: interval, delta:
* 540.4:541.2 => 540.485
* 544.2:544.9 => 544.607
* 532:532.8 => 532.333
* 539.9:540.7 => 540.485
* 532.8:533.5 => 533.437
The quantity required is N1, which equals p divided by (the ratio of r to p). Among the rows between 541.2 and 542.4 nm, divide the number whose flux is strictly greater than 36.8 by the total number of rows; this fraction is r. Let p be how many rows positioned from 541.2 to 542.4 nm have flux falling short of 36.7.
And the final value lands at 50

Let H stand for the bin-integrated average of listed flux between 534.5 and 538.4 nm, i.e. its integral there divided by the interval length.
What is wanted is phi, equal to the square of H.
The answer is 1500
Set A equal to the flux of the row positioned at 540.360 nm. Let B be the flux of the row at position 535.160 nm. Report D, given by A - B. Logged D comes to -6.4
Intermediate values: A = 33.44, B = 39.82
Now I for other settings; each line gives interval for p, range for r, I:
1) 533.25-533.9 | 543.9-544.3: 11.9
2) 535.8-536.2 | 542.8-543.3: 12.4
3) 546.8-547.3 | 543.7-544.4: 12.4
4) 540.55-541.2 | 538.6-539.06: 12.1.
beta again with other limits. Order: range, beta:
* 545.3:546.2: 35.92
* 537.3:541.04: 30.71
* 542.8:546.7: 33.16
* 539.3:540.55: 31.81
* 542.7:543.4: 33.3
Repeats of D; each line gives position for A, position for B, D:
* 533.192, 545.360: -0.9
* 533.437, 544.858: -10.7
